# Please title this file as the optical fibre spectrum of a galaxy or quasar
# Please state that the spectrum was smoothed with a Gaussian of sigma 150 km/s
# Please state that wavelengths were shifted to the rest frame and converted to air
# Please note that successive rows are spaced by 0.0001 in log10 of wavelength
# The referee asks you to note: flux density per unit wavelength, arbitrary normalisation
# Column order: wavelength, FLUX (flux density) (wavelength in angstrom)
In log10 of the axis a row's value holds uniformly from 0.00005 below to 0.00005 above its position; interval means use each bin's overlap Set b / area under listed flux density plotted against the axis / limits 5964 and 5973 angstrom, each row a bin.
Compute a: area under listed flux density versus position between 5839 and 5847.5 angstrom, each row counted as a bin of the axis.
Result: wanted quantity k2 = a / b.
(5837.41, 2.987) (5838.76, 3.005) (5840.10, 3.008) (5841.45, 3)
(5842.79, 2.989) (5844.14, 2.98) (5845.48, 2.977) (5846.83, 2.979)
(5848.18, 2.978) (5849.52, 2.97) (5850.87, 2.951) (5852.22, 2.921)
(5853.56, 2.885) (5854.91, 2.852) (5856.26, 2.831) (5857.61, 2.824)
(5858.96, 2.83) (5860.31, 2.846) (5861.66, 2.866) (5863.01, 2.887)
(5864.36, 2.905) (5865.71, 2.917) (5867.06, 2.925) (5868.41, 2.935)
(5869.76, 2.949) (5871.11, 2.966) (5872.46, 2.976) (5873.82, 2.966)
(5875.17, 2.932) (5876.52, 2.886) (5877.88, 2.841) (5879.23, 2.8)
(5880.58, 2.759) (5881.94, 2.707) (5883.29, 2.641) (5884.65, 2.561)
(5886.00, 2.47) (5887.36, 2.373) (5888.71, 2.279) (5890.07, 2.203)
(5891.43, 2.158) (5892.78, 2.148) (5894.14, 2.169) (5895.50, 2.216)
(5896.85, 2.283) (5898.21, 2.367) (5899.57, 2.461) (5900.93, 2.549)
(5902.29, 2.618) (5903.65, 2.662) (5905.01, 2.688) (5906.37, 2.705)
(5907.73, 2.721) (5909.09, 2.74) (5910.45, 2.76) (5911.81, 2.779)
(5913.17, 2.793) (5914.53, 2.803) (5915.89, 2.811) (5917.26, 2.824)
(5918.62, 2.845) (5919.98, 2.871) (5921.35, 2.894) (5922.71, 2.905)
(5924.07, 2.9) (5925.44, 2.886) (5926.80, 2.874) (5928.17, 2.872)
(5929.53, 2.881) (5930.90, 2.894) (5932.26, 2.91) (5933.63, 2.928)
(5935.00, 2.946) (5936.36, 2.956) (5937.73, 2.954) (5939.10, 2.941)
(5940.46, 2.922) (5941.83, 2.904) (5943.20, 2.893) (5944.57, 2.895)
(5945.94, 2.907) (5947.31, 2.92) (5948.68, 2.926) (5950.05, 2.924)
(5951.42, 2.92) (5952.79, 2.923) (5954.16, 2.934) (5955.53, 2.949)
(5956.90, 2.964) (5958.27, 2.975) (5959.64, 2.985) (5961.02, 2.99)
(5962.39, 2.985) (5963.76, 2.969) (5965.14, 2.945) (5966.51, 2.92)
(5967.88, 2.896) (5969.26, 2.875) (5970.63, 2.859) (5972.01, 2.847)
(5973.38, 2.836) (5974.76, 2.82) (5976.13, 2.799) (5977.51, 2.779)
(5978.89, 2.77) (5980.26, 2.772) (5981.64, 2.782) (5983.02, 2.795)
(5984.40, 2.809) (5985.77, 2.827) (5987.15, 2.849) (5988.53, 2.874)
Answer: 0.98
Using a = 25.4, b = 26.0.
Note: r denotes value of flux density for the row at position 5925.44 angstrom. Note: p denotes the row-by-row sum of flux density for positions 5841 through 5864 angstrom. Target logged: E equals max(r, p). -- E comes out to 50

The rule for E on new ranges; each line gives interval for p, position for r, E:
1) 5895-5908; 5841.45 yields 25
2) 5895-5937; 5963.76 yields 85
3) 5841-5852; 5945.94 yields 24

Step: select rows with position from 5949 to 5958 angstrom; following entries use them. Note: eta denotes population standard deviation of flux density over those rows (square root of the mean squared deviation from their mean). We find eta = 0.016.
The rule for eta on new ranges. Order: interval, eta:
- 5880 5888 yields 0.134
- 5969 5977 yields 0.025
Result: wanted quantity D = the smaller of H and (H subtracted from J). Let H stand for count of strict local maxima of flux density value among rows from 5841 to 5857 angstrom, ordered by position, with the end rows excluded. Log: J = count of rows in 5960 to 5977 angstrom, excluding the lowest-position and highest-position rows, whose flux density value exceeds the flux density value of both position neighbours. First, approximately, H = 1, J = 0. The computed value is -1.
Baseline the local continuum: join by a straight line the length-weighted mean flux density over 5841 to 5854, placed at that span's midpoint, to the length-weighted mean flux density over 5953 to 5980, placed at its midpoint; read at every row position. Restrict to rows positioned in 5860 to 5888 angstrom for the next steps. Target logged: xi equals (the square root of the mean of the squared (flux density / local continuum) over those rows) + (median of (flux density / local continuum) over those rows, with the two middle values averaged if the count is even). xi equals 1.93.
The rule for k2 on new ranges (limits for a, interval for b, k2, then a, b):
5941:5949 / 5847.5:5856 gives 0.94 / 23.2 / 24.8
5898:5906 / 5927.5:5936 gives 0.83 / 20.6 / 24.7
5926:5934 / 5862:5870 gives 0.99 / 23.1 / 23.3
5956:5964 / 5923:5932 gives 0.92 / 23.8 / 26.0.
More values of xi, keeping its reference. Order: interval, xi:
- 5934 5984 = 2.00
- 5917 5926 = 1.97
